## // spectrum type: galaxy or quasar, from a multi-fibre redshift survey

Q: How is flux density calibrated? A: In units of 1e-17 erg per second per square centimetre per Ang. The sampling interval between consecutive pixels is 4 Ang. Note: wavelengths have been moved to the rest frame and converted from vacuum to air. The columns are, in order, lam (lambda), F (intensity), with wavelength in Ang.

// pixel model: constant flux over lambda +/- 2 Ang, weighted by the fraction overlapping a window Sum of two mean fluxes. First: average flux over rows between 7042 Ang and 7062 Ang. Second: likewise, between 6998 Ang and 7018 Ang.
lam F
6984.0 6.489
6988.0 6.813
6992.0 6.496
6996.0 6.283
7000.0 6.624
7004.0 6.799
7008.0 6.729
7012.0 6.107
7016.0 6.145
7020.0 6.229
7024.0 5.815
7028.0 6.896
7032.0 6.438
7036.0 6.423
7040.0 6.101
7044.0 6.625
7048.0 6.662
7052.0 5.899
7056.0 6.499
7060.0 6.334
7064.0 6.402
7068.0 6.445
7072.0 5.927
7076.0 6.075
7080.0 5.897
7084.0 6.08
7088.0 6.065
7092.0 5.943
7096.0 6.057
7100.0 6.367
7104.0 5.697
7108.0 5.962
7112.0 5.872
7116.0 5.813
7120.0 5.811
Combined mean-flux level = 12.9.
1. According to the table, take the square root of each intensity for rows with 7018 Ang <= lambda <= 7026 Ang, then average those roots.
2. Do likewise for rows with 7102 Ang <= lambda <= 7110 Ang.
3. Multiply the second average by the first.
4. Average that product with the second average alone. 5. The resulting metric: 4.17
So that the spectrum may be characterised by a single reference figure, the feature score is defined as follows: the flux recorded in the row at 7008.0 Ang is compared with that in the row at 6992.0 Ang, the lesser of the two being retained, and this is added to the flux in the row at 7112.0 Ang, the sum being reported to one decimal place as 12.4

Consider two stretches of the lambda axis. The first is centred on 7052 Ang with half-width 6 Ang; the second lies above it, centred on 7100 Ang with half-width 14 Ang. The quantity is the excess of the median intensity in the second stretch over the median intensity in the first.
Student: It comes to -0.54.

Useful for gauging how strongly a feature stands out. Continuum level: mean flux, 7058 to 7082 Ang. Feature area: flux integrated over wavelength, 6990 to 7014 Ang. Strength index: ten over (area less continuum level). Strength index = 0.0667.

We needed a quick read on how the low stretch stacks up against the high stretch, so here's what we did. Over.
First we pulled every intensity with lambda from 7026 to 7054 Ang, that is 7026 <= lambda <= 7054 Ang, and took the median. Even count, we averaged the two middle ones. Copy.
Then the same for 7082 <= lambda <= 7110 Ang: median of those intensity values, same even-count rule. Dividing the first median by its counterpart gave 1.06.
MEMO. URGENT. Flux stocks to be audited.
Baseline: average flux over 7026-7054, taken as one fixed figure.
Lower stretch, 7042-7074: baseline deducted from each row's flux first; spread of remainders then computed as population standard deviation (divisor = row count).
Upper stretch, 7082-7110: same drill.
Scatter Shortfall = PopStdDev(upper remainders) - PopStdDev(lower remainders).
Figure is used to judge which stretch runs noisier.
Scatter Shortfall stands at -0.086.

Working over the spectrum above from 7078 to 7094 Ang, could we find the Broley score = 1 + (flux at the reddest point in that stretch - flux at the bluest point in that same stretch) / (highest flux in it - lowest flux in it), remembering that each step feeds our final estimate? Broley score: 1.3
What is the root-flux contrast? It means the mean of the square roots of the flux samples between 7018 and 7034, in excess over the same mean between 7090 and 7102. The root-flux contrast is 0.044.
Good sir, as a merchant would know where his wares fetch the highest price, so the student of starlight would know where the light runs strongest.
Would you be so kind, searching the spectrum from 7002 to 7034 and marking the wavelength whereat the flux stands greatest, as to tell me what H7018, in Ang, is 7028.0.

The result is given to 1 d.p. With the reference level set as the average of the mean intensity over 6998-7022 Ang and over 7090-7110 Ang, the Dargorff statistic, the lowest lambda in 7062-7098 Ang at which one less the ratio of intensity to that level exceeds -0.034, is 7064.0 Ang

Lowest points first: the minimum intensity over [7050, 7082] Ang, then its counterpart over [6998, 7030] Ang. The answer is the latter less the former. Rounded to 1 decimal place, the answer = -0.1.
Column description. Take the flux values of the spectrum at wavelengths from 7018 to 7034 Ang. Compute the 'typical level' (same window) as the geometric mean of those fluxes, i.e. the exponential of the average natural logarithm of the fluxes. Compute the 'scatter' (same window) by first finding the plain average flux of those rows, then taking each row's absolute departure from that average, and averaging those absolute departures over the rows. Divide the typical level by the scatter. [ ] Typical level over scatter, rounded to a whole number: 20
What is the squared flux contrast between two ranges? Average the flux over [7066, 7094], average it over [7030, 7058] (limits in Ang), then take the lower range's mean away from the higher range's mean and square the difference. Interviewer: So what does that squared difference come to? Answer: 0.100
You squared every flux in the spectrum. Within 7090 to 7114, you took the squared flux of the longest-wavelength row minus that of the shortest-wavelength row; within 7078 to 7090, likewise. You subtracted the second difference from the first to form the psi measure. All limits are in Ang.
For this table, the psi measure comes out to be -2.8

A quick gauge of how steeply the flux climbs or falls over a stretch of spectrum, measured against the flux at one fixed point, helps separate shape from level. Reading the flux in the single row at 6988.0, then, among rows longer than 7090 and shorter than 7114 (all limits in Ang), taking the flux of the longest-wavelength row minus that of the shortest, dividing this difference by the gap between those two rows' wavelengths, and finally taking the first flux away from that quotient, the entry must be -6.8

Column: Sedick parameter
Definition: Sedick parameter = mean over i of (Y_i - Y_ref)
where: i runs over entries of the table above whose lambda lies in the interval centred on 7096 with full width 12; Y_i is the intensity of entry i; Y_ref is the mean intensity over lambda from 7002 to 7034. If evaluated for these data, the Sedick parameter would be -0.27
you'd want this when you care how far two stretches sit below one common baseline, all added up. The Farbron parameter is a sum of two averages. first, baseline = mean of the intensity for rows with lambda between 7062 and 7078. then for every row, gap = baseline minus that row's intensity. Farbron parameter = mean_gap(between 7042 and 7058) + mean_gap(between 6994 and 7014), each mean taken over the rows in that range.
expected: -0.51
